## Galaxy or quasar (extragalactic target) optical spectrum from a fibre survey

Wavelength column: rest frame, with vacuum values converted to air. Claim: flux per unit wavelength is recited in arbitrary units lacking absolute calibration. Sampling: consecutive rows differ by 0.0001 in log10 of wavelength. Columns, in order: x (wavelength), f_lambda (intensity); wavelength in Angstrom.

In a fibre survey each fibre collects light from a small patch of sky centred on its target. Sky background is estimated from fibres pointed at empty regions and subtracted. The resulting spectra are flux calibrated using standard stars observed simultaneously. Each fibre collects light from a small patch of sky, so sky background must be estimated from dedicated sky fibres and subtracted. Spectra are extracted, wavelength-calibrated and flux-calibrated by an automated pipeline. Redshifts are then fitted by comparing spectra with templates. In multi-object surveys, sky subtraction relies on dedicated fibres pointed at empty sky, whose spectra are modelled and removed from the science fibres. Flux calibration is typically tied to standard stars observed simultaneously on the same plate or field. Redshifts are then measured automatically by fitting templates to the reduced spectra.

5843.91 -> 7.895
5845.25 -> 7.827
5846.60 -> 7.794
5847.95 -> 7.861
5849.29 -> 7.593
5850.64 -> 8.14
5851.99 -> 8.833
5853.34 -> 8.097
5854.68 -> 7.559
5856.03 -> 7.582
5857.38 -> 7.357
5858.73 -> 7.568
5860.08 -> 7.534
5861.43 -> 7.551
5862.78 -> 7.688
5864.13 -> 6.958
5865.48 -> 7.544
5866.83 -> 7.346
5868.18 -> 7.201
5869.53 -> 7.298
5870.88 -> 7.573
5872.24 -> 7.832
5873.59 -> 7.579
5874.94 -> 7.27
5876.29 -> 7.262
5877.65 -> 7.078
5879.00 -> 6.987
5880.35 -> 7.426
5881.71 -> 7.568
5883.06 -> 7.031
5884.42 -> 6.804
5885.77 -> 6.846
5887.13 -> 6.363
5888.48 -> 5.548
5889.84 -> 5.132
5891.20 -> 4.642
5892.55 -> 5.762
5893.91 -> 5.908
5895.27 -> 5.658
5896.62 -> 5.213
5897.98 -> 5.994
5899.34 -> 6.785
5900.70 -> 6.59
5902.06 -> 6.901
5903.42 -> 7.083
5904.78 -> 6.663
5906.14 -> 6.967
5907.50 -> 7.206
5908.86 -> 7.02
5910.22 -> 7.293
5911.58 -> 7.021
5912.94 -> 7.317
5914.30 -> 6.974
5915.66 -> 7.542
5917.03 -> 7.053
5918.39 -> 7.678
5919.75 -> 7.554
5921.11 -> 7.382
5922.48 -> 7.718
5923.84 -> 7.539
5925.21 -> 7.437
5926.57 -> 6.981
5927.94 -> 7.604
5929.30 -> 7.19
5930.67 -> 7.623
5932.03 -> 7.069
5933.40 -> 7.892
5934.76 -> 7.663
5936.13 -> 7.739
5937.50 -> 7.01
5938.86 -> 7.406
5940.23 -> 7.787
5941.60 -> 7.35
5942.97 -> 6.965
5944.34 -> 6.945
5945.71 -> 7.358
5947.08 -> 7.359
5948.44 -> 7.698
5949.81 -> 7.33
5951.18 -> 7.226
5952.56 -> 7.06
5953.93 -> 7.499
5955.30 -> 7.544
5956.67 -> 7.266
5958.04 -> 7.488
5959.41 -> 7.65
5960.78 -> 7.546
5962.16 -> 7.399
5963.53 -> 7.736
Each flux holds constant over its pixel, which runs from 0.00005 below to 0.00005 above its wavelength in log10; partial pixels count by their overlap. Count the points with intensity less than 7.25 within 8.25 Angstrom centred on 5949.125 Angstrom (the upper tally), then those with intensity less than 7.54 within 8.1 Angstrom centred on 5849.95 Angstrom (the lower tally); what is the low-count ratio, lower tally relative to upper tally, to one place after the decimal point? 0.0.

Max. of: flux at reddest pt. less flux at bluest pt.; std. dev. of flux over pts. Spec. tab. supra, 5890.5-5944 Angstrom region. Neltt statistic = 2.32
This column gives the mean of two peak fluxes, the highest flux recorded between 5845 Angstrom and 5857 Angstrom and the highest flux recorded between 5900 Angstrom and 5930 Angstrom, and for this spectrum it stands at 8.28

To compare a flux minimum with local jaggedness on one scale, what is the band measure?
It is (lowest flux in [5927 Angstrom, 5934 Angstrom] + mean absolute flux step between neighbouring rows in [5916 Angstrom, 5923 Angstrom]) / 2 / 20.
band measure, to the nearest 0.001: 0.185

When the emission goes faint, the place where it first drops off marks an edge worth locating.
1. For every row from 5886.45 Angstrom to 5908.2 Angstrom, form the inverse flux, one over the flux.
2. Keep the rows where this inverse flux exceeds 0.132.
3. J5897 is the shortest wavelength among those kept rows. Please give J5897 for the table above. 5887.13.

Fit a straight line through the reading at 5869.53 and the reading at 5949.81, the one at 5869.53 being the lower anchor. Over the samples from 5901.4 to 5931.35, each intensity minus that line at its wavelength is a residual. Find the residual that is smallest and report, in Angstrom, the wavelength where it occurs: 5904.78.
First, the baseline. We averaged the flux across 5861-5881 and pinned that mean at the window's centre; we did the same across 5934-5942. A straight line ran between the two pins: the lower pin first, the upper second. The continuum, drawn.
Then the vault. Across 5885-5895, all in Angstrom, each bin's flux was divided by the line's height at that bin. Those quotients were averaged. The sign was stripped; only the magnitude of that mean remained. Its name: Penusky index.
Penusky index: 0.78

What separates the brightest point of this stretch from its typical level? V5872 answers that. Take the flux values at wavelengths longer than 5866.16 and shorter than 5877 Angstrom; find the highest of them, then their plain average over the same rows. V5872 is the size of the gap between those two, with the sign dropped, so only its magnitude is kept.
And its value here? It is 0.41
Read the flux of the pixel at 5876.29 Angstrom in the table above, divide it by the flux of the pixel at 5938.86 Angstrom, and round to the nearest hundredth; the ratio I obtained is 0.98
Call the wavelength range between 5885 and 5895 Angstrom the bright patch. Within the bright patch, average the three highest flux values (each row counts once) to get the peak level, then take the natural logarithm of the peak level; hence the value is 1.85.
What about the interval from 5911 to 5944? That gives 2.05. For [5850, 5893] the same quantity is 2.12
